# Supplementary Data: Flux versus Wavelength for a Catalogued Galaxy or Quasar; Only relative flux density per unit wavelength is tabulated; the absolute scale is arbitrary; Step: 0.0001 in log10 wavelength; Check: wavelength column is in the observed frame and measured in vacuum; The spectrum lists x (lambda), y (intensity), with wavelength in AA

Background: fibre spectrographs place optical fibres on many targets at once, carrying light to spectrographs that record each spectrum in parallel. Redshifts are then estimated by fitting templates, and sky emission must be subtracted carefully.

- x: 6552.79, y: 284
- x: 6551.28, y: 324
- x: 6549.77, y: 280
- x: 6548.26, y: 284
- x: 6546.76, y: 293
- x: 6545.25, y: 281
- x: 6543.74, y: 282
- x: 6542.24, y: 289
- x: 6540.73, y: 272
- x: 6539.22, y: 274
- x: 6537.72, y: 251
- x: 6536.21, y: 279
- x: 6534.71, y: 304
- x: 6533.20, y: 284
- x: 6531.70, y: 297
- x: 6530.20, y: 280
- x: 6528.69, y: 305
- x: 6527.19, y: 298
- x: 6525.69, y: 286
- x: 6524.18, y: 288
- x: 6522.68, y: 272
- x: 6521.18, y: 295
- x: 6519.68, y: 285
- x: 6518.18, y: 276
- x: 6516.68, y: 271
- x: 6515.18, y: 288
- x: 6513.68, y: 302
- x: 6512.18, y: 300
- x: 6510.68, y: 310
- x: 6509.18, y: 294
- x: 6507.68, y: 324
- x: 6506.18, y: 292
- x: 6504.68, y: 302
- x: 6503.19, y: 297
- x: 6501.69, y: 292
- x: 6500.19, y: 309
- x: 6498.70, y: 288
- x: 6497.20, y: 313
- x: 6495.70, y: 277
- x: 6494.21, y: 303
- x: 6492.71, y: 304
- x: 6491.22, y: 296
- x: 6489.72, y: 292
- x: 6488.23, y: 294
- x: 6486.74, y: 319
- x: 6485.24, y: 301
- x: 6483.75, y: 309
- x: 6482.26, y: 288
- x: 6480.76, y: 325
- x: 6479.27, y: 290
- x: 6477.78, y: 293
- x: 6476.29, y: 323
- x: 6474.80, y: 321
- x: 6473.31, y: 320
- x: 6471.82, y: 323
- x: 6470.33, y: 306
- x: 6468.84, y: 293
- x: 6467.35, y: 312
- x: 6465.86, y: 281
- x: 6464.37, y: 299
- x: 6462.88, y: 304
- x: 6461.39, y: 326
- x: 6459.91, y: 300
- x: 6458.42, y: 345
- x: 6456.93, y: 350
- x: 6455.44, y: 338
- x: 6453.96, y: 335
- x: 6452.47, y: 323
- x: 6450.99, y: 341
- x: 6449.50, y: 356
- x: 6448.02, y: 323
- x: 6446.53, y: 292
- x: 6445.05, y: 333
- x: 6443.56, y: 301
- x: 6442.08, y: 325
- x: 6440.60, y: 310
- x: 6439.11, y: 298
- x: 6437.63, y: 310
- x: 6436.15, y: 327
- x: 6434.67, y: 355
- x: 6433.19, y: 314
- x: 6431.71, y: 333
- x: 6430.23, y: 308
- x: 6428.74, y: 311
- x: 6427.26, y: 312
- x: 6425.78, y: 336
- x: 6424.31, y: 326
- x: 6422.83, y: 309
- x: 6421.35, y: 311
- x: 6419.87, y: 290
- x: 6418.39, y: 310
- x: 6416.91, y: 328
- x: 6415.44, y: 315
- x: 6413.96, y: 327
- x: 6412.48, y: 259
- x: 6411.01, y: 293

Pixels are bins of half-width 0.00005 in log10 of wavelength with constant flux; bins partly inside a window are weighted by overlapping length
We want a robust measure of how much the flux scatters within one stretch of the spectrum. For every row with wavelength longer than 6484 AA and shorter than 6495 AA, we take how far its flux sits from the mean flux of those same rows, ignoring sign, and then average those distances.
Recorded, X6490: 6.3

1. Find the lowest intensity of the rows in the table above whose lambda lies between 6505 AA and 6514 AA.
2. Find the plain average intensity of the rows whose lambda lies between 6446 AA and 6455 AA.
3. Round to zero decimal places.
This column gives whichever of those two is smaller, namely 292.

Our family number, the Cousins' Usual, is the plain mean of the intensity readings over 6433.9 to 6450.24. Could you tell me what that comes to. 321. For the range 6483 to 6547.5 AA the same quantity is 292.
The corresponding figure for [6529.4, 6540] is 281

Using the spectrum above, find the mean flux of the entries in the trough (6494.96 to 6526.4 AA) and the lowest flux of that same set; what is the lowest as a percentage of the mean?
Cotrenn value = 92.4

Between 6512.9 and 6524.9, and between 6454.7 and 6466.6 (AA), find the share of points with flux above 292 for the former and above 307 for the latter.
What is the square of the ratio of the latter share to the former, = 4.0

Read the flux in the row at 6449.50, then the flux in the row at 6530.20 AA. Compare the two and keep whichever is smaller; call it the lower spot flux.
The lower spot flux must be 280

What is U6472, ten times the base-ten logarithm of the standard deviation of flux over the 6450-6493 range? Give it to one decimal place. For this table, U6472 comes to 12.7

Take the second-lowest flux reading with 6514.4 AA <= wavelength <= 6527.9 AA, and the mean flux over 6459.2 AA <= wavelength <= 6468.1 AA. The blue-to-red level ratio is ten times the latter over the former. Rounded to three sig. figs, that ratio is 11.2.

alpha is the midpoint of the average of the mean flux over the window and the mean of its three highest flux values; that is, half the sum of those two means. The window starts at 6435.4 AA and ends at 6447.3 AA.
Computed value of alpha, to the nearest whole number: 320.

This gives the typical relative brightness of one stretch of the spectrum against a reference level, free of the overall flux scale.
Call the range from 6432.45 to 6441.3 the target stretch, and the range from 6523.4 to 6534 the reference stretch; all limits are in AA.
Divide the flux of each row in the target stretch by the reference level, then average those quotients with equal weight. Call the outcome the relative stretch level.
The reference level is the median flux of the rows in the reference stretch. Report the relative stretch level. 1.11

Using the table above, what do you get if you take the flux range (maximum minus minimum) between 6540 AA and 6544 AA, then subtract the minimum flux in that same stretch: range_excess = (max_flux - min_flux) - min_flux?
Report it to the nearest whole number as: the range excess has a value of -255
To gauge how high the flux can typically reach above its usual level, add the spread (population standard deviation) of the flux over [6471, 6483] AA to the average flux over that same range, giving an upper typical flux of 326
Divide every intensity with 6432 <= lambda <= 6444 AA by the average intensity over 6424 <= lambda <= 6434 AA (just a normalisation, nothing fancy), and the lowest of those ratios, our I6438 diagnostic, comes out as 0.93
